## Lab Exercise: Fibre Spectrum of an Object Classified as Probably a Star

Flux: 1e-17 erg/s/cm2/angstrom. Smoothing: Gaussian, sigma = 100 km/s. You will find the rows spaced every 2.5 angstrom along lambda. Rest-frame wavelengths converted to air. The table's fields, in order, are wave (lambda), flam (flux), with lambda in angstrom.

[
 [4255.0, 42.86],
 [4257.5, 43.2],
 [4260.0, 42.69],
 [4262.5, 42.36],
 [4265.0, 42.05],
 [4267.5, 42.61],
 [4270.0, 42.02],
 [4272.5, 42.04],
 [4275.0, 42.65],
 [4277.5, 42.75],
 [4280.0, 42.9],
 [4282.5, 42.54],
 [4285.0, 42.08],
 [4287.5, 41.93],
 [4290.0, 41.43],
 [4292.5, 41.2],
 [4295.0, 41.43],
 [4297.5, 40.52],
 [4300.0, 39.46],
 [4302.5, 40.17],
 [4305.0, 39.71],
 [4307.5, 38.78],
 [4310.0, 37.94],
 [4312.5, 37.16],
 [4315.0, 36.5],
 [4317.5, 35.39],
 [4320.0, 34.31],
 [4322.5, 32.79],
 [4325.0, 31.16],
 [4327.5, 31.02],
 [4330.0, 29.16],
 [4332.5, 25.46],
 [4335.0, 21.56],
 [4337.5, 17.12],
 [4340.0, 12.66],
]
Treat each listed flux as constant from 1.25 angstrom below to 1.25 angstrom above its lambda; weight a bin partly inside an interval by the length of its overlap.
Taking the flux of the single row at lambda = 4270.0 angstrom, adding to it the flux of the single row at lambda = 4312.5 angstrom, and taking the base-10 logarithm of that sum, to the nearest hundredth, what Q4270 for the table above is 1.90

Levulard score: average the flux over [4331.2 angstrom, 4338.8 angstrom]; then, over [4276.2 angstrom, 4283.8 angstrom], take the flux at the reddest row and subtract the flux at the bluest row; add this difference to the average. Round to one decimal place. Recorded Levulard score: 21.2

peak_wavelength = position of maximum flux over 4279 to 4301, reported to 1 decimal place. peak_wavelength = 4280.0 angstrom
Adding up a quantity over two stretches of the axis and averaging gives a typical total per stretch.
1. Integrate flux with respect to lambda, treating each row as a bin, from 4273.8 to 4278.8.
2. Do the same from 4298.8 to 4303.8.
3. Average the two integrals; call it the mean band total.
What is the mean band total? 206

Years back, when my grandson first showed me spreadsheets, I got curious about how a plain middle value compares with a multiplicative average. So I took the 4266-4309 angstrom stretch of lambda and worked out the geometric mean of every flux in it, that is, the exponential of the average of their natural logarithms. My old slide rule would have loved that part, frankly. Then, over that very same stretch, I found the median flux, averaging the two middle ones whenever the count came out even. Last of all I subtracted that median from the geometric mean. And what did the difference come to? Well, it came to -0.5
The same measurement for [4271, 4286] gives -0.1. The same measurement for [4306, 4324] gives -0.4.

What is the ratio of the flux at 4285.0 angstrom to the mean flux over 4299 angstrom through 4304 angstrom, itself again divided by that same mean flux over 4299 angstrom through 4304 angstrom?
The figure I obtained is 0.027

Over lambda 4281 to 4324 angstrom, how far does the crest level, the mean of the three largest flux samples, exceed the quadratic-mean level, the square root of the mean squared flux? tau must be 3.1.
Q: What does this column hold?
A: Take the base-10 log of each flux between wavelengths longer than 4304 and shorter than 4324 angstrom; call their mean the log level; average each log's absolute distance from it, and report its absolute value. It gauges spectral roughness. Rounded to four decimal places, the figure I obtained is 0.0218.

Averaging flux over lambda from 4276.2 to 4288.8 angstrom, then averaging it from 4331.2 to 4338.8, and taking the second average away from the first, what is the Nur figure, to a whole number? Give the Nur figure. 21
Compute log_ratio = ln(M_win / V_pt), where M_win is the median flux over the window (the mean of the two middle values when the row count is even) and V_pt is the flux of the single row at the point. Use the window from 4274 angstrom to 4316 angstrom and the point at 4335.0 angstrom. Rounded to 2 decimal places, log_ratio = 0.65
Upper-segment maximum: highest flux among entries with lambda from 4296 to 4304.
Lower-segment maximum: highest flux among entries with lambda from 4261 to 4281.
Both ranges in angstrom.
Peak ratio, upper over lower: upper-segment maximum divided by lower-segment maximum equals 0.94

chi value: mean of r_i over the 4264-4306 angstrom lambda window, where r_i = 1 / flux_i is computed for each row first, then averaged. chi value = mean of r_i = 0.0240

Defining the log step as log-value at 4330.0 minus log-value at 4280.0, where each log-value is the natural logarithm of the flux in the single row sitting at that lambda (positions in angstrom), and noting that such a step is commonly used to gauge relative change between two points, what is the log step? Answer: -0.39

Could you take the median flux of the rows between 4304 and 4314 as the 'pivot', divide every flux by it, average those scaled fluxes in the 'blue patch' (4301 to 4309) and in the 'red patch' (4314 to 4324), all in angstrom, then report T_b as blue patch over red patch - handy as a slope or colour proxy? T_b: 1.14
